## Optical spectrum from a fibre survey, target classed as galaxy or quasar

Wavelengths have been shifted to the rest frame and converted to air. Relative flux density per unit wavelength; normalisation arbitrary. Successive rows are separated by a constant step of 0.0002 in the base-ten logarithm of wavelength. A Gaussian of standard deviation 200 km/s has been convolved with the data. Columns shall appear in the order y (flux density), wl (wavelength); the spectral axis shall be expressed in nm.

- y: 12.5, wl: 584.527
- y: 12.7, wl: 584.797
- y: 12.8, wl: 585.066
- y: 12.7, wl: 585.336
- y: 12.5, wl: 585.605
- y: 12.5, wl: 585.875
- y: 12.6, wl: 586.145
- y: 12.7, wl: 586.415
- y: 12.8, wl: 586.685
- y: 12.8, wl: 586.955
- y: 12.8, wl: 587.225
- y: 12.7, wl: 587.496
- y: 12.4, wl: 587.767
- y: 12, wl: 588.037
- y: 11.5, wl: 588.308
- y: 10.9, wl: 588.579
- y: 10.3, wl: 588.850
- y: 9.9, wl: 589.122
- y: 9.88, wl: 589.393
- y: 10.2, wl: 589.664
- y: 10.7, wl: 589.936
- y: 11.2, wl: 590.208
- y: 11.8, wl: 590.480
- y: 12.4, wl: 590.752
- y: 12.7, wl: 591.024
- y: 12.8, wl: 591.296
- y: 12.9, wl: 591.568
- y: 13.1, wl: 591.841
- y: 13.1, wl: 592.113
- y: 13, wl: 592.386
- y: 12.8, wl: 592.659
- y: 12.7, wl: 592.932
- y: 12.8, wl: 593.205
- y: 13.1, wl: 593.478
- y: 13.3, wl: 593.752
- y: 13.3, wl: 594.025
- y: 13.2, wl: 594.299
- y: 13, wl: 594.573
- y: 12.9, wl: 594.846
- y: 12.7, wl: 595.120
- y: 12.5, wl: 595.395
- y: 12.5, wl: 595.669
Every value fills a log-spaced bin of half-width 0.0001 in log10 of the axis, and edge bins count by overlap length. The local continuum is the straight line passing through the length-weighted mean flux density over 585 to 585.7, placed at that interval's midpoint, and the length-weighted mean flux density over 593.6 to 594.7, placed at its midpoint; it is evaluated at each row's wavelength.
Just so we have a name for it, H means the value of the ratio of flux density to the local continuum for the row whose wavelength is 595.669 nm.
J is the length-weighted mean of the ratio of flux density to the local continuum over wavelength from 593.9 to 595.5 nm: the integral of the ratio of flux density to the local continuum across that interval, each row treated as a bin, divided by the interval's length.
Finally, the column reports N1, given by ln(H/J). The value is -0.04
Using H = 0.94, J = 0.98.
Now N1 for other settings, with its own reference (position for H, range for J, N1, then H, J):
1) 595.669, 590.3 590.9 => 0.01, 0.94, 0.93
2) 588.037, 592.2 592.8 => -0.05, 0.94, 0.99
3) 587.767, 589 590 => 0.21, 0.97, 0.79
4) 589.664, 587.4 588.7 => -0.16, 0.79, 0.93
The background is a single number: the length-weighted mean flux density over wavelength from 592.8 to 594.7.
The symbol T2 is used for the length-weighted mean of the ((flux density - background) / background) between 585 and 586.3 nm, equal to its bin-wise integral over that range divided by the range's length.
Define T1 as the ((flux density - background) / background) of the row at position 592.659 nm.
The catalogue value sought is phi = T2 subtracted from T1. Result 0.014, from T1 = -0.02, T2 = -0.034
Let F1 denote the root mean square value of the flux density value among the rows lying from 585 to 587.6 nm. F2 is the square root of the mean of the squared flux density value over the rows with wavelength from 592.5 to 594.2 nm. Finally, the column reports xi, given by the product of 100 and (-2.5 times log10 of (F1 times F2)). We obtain -554.4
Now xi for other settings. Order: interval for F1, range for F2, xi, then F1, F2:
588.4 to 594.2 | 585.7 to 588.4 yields -544.8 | 12.10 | 12.5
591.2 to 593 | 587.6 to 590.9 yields -539.4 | 12.92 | 11.1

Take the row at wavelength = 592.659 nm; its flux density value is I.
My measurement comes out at 12.8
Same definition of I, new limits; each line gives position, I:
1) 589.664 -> 10.2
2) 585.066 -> 12.8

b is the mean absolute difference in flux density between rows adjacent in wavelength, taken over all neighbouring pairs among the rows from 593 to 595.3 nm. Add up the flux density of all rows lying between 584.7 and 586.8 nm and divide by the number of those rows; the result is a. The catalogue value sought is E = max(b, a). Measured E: 12.7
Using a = 12.7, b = 0.16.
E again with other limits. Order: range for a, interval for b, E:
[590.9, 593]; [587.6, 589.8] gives 12.9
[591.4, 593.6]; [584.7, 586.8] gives 12.9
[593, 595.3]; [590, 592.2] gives 13.0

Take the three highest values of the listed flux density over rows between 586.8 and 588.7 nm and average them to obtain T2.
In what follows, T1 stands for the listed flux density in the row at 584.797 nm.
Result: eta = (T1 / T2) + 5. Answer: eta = 5.99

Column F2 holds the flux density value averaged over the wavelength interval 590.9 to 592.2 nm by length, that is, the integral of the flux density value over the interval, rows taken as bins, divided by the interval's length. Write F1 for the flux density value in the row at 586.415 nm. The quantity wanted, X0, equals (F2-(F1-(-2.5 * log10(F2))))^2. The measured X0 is 6.5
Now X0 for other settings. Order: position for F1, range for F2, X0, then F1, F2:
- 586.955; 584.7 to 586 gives 8.5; 12.8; 12.6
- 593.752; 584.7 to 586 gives 11.6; 13.3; 12.6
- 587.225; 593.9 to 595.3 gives 6.7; 12.8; 13.0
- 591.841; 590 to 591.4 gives 13.8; 13.1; 12.1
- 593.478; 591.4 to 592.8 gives 8.5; 13.1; 13.0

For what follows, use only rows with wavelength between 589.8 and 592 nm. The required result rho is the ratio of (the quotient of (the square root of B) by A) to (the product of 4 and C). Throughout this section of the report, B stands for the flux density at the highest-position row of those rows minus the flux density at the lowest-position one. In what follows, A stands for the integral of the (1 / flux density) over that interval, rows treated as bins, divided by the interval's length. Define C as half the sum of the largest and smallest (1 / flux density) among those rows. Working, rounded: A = 0.082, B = 2.4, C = 0.0849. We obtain 55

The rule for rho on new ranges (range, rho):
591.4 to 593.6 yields 19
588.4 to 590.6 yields 27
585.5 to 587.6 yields 18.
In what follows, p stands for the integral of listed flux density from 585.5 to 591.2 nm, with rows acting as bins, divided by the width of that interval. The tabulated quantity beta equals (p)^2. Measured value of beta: 139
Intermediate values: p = 11.8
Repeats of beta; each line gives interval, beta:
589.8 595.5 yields 160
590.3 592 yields 159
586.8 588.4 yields 154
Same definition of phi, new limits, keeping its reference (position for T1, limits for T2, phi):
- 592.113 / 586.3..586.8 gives 0.027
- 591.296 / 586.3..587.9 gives 0.008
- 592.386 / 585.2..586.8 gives 0.028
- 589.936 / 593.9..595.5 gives -0.172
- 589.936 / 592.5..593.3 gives -0.159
